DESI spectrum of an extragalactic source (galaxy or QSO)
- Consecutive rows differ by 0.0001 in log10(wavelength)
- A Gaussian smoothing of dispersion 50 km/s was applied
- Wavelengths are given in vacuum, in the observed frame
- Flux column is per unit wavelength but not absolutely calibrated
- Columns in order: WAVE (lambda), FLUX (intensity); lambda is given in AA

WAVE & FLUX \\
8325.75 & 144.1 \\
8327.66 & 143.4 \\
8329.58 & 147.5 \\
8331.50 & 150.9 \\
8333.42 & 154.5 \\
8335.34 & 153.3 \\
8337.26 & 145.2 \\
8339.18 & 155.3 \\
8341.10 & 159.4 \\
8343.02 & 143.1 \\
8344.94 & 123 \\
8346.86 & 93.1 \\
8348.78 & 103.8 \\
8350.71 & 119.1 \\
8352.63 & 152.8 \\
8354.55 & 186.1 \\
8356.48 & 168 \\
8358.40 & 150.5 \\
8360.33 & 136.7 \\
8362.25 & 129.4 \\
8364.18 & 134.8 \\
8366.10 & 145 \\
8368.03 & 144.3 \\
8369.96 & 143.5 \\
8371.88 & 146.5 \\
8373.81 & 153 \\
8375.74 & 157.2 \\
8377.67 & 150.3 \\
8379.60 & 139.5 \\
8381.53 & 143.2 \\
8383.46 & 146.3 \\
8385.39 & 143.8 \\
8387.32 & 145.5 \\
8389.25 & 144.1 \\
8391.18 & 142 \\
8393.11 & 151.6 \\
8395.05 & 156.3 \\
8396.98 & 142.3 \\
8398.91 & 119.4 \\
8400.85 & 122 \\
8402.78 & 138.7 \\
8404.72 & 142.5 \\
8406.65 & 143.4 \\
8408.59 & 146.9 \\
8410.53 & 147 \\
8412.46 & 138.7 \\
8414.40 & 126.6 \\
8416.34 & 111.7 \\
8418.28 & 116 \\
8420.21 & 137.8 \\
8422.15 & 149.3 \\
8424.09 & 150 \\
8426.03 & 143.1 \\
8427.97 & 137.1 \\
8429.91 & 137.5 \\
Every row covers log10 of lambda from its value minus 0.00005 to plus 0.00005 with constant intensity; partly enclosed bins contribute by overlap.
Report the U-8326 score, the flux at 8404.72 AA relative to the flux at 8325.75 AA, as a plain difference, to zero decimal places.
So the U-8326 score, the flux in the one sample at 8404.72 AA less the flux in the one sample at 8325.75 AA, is -2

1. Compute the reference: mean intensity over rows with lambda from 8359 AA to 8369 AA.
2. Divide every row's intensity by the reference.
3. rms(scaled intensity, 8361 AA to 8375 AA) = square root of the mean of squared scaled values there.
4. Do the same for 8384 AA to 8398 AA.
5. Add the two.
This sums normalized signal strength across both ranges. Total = 2.09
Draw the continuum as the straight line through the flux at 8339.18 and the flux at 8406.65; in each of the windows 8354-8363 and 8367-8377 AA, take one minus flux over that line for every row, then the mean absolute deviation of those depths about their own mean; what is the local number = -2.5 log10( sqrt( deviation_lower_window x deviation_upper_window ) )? 3.0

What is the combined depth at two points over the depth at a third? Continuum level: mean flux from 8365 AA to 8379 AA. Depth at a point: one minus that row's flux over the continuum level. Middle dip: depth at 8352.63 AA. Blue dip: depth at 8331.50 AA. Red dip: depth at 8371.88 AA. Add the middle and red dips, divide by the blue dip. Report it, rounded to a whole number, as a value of 1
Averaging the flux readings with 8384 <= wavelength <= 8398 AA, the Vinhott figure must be 146.5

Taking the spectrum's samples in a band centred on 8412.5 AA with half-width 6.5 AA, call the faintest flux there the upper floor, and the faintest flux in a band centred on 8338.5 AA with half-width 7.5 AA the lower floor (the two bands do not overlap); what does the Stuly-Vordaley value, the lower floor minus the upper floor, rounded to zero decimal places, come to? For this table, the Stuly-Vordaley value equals 11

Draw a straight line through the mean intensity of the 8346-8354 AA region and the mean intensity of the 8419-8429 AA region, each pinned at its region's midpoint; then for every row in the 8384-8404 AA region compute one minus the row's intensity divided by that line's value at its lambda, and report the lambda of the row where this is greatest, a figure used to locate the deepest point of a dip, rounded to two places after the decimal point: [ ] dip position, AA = 8398.91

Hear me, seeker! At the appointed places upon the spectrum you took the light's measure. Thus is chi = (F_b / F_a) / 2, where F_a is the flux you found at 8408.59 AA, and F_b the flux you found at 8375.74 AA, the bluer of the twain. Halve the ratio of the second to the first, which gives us 0.54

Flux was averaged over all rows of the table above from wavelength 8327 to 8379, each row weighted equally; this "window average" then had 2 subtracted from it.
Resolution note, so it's 142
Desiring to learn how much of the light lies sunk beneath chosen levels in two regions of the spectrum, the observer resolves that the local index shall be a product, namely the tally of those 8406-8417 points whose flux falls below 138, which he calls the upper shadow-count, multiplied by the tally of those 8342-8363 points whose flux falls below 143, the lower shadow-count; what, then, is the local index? 12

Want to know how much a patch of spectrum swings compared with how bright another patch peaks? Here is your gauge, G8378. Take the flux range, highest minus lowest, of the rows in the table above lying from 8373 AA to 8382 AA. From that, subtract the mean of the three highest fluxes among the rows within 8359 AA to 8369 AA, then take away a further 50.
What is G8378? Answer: -174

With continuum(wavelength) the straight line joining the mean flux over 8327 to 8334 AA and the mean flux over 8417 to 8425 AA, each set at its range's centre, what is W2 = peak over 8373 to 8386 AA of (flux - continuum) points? 14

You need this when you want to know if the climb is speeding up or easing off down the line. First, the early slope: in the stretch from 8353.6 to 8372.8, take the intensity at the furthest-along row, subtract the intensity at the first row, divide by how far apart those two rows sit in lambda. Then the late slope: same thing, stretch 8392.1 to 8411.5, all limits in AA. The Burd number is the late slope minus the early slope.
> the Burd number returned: 2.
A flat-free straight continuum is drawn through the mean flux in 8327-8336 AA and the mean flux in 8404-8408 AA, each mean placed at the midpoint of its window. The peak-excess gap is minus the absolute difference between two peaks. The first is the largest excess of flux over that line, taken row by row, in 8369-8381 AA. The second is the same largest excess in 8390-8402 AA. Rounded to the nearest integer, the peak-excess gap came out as -1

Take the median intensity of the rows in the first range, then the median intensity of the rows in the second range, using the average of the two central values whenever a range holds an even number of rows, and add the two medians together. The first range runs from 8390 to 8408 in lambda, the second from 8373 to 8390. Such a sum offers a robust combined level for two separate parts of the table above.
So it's 288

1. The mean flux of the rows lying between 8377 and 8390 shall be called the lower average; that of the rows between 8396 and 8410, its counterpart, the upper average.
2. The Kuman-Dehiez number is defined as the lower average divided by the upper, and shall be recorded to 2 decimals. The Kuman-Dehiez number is 1.06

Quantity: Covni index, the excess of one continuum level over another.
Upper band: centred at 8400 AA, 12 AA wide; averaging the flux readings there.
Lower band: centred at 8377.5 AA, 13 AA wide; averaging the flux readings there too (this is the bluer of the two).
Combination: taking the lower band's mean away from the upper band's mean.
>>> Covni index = -11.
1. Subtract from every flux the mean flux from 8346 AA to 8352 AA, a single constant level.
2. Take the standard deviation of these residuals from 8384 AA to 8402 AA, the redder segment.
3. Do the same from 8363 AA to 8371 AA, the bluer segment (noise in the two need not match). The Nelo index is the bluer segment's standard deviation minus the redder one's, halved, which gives -4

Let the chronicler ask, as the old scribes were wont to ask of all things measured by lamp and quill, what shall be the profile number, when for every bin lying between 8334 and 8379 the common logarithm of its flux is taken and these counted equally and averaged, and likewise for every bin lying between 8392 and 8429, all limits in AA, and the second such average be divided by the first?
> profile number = 0.994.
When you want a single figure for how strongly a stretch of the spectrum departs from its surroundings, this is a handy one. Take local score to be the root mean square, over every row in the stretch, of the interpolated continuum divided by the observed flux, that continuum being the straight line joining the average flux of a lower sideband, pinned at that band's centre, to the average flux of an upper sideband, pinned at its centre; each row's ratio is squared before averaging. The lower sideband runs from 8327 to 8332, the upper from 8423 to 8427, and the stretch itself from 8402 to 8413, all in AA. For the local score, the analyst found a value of 1.03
